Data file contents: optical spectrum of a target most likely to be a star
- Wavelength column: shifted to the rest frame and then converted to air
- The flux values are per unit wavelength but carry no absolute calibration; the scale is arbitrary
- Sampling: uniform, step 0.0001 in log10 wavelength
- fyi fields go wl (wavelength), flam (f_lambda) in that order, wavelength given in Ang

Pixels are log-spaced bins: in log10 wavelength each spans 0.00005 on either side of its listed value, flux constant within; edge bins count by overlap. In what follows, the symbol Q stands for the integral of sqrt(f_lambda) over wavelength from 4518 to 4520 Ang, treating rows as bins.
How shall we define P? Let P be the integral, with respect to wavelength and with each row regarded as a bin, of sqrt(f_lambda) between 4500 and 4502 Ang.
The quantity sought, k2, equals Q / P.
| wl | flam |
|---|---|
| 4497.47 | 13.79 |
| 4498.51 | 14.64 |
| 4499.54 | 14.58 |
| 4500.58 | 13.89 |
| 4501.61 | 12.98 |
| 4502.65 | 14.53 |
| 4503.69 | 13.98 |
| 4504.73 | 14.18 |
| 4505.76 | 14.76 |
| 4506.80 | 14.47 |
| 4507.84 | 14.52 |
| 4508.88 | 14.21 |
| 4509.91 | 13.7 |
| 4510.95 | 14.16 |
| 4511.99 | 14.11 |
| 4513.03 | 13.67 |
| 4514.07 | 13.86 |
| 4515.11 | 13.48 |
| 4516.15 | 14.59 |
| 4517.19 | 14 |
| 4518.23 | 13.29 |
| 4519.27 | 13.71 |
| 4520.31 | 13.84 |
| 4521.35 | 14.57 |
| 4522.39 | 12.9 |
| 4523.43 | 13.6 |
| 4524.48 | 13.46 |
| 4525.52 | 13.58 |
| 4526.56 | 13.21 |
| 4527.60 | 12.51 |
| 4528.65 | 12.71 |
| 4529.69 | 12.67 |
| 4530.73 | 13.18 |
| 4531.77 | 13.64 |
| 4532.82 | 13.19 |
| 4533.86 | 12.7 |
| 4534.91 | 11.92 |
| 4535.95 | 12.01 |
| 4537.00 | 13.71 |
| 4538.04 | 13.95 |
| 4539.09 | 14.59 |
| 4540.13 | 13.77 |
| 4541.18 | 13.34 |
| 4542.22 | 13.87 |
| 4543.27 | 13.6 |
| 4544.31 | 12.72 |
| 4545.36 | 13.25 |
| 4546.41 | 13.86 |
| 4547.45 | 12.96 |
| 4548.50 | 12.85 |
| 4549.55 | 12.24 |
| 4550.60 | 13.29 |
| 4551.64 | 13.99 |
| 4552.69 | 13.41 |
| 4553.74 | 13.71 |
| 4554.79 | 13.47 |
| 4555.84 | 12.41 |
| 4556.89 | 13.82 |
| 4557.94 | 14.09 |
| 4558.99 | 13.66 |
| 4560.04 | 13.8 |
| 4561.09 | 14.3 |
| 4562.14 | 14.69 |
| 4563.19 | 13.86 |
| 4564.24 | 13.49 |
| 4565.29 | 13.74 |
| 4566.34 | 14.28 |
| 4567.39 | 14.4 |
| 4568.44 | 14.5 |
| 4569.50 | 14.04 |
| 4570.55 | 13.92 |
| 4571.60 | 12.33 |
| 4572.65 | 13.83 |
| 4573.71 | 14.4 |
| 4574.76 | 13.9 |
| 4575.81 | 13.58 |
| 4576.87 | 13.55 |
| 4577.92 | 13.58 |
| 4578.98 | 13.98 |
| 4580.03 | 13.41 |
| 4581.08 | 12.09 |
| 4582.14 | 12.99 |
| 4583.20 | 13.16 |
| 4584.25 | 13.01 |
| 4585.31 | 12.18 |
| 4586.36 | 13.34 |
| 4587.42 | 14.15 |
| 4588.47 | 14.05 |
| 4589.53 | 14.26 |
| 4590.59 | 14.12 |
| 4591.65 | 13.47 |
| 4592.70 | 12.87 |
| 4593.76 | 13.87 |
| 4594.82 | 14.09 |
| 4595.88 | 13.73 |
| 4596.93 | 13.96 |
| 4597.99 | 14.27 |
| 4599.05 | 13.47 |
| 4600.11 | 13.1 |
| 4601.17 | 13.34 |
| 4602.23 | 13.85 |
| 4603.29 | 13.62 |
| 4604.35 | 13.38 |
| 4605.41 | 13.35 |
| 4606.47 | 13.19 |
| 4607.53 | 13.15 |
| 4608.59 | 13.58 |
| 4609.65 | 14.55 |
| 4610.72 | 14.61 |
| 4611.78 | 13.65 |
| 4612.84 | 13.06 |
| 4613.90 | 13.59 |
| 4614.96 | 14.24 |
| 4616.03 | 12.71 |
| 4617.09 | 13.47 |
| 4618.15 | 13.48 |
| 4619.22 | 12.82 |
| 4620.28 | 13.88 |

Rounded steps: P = 7.36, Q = 7.4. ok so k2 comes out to 1.0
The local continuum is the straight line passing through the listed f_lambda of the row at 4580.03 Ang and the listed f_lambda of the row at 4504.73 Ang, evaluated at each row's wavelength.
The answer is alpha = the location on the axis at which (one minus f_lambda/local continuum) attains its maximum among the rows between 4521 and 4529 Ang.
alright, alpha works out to 4527.60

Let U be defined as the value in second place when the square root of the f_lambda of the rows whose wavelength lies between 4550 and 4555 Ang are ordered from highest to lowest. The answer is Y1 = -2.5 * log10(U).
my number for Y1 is -1.42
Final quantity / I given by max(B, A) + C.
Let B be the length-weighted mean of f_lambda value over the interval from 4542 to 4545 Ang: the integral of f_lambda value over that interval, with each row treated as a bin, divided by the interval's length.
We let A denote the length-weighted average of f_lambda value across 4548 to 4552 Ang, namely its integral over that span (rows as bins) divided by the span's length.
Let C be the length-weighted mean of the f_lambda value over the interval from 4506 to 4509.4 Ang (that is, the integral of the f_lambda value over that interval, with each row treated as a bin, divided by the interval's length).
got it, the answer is 27.8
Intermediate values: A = 13.1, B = 13.3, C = 14.4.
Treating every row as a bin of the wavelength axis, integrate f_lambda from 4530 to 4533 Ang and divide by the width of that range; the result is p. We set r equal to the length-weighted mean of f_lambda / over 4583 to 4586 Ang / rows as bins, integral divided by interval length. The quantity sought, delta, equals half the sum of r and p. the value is 13.1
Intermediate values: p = 13.3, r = 12.8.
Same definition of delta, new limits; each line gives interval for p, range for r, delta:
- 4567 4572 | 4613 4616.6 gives 13.7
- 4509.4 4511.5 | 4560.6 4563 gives 14.2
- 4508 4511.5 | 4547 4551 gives 13.4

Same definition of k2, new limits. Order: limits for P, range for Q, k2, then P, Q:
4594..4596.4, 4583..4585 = 0.8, 8.93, 7.2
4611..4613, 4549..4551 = 1.0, 7.38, 7.1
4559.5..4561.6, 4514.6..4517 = 1.1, 7.87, 9.0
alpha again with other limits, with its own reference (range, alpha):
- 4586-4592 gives 4586.36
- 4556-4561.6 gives 4558.99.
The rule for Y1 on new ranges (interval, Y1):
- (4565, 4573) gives -1.45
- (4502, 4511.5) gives -1.45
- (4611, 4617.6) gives -1.42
